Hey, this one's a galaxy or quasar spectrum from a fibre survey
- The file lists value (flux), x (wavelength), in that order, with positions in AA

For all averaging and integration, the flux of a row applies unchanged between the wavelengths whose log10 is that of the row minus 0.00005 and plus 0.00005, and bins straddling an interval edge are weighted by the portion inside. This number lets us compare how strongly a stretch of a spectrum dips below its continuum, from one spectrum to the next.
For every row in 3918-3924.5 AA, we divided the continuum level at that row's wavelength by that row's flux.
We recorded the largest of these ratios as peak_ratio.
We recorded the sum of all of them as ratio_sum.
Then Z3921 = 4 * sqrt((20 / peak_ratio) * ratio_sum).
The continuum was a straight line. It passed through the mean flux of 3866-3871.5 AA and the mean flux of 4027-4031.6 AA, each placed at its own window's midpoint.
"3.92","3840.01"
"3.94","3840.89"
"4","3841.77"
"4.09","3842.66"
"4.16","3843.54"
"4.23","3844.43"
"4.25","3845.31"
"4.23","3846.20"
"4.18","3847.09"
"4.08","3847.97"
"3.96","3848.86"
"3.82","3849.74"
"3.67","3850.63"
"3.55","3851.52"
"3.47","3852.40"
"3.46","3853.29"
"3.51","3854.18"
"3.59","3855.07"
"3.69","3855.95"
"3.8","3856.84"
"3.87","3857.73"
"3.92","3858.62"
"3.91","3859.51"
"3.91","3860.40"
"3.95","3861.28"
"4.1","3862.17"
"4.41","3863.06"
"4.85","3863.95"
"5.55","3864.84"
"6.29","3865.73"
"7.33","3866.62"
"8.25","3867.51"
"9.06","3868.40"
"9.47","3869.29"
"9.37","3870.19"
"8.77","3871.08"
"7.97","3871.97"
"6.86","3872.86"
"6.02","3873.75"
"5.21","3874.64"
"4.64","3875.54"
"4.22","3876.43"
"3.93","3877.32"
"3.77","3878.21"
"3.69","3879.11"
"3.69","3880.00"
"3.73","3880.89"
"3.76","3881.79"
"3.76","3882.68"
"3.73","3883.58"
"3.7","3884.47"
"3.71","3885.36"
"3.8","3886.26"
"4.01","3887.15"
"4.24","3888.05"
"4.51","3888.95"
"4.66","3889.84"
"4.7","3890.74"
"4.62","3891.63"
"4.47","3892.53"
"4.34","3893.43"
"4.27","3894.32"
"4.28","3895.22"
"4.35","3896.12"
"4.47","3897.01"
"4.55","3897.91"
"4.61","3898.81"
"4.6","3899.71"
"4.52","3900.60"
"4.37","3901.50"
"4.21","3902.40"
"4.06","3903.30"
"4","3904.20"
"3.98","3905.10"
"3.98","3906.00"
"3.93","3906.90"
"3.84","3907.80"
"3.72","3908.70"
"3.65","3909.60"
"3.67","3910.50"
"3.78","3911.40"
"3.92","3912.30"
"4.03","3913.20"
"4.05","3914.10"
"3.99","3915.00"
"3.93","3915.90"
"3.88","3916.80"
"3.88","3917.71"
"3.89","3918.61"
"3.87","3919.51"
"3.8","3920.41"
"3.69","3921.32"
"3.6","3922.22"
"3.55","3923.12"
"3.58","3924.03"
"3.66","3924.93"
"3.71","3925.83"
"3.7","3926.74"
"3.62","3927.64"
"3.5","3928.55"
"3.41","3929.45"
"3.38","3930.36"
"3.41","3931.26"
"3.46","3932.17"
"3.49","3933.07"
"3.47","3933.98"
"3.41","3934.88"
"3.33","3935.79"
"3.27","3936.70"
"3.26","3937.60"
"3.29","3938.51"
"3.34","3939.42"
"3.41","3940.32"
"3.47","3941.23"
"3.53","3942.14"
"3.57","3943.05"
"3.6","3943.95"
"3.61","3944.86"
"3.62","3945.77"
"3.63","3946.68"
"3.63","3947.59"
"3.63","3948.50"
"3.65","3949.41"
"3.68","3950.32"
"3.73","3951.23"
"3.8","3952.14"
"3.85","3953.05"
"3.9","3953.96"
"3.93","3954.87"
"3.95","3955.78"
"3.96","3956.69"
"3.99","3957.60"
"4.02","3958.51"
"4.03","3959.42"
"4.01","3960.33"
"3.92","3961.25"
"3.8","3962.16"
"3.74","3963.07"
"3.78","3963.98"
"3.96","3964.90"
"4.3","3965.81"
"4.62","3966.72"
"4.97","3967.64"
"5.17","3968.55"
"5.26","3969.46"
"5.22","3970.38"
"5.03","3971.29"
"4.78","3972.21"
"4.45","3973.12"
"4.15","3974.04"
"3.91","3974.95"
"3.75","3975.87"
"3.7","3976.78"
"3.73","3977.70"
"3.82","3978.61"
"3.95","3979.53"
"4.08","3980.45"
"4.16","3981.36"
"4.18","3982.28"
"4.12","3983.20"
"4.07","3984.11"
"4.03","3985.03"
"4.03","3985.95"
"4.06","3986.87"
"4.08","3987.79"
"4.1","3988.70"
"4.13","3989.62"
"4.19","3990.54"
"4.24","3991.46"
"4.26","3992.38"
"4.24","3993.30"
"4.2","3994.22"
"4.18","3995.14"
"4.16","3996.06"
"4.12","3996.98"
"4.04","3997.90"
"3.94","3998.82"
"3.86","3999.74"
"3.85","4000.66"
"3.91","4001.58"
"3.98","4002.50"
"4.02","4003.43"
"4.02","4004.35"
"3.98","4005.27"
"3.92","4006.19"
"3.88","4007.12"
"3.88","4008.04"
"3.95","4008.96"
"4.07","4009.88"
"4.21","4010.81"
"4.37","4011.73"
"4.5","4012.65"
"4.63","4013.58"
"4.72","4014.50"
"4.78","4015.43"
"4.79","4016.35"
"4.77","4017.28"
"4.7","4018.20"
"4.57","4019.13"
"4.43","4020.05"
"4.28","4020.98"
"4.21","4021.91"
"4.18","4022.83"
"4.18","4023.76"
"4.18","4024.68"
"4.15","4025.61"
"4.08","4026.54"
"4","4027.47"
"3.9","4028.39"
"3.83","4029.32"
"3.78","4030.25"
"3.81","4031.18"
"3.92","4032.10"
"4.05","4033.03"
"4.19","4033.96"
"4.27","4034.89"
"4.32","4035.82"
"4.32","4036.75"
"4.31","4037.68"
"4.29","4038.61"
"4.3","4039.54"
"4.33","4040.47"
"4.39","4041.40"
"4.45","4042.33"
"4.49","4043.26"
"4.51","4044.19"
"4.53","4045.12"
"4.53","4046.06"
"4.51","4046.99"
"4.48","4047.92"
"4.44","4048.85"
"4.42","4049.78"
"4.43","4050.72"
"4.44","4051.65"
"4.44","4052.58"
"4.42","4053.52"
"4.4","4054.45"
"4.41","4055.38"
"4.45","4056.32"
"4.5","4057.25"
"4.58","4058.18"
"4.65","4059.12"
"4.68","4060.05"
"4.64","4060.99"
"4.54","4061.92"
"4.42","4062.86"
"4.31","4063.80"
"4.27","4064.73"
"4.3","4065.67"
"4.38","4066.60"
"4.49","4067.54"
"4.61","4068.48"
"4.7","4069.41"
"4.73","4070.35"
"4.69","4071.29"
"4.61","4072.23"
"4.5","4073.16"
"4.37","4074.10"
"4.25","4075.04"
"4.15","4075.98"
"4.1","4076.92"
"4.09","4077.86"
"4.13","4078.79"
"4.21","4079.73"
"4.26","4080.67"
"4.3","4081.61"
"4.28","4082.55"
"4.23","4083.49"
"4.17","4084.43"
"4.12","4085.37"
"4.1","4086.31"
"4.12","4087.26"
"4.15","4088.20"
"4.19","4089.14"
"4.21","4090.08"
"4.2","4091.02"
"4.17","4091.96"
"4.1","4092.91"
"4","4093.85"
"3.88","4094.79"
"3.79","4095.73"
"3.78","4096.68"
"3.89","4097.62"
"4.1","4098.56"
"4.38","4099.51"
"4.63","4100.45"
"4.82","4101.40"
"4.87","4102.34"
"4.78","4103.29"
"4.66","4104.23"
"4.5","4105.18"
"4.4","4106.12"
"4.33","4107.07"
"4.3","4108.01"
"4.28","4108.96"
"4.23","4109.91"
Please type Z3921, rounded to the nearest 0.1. 46.5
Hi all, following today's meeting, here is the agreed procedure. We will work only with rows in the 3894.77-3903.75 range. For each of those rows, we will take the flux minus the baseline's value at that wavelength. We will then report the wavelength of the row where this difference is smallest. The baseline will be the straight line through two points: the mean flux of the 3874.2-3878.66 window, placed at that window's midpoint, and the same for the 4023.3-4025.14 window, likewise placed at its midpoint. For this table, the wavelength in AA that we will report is 3903.30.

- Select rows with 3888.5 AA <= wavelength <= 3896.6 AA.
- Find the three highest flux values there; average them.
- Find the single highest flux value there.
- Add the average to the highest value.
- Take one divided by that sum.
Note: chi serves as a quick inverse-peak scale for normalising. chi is 0.107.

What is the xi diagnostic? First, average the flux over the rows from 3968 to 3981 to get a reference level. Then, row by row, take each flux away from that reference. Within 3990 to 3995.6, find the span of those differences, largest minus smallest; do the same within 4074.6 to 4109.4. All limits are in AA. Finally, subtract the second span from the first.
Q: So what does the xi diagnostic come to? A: -1.0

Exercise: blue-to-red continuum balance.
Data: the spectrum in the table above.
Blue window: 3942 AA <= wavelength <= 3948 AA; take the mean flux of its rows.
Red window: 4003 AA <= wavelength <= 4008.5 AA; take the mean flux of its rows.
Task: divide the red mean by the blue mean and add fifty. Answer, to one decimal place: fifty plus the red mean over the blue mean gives 51.1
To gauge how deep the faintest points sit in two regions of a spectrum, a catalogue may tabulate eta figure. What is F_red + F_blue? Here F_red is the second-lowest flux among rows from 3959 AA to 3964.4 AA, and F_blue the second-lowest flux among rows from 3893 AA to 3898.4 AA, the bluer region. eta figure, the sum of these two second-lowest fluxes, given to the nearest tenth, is 8.1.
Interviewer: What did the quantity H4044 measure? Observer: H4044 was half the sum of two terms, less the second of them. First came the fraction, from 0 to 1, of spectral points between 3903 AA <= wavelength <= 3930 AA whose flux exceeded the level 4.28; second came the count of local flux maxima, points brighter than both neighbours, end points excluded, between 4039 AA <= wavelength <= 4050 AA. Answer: 0.0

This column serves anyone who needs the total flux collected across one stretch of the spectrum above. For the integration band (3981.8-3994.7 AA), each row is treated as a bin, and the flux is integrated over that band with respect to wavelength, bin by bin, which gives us 53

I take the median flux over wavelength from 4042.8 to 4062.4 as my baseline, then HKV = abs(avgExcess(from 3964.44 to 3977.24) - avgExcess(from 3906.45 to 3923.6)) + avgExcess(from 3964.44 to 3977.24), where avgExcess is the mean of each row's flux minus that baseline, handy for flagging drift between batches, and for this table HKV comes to 0.72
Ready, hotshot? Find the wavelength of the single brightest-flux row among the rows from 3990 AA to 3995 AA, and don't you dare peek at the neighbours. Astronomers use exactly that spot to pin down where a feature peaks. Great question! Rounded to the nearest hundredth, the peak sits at 3992.38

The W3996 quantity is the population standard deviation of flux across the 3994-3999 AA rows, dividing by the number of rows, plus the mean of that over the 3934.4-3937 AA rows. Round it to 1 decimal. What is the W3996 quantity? 3.4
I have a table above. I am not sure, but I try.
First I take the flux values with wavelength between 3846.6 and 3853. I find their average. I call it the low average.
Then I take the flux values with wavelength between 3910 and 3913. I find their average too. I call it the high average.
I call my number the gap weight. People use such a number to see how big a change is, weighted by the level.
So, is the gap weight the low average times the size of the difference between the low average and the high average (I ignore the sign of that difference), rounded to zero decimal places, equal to 0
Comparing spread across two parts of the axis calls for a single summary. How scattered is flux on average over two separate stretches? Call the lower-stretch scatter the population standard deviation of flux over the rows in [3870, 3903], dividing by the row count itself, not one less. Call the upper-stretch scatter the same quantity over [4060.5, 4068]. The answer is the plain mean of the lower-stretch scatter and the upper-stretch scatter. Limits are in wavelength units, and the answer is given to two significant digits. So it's 0.74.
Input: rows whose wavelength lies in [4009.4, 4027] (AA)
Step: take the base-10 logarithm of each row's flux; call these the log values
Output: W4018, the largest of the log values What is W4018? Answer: 0.680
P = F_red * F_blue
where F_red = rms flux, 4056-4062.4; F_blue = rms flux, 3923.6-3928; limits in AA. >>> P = 16.7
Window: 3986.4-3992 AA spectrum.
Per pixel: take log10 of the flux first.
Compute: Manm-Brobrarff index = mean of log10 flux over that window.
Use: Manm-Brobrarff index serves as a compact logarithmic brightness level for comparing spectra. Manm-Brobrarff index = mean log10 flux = 0.62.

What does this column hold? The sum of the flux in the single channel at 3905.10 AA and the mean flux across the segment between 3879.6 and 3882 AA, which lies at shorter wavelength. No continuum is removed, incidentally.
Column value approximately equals 7.7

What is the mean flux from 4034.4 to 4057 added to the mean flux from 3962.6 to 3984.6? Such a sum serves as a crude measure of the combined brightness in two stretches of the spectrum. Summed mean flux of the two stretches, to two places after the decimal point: 8.70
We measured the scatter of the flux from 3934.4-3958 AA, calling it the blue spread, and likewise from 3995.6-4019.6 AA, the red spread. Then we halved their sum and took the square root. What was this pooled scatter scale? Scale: 0.53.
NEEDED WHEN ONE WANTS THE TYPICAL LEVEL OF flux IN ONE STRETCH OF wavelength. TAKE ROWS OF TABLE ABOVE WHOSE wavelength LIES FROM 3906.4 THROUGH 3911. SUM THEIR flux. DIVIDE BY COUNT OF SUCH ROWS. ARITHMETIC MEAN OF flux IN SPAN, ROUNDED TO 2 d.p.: 3.76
